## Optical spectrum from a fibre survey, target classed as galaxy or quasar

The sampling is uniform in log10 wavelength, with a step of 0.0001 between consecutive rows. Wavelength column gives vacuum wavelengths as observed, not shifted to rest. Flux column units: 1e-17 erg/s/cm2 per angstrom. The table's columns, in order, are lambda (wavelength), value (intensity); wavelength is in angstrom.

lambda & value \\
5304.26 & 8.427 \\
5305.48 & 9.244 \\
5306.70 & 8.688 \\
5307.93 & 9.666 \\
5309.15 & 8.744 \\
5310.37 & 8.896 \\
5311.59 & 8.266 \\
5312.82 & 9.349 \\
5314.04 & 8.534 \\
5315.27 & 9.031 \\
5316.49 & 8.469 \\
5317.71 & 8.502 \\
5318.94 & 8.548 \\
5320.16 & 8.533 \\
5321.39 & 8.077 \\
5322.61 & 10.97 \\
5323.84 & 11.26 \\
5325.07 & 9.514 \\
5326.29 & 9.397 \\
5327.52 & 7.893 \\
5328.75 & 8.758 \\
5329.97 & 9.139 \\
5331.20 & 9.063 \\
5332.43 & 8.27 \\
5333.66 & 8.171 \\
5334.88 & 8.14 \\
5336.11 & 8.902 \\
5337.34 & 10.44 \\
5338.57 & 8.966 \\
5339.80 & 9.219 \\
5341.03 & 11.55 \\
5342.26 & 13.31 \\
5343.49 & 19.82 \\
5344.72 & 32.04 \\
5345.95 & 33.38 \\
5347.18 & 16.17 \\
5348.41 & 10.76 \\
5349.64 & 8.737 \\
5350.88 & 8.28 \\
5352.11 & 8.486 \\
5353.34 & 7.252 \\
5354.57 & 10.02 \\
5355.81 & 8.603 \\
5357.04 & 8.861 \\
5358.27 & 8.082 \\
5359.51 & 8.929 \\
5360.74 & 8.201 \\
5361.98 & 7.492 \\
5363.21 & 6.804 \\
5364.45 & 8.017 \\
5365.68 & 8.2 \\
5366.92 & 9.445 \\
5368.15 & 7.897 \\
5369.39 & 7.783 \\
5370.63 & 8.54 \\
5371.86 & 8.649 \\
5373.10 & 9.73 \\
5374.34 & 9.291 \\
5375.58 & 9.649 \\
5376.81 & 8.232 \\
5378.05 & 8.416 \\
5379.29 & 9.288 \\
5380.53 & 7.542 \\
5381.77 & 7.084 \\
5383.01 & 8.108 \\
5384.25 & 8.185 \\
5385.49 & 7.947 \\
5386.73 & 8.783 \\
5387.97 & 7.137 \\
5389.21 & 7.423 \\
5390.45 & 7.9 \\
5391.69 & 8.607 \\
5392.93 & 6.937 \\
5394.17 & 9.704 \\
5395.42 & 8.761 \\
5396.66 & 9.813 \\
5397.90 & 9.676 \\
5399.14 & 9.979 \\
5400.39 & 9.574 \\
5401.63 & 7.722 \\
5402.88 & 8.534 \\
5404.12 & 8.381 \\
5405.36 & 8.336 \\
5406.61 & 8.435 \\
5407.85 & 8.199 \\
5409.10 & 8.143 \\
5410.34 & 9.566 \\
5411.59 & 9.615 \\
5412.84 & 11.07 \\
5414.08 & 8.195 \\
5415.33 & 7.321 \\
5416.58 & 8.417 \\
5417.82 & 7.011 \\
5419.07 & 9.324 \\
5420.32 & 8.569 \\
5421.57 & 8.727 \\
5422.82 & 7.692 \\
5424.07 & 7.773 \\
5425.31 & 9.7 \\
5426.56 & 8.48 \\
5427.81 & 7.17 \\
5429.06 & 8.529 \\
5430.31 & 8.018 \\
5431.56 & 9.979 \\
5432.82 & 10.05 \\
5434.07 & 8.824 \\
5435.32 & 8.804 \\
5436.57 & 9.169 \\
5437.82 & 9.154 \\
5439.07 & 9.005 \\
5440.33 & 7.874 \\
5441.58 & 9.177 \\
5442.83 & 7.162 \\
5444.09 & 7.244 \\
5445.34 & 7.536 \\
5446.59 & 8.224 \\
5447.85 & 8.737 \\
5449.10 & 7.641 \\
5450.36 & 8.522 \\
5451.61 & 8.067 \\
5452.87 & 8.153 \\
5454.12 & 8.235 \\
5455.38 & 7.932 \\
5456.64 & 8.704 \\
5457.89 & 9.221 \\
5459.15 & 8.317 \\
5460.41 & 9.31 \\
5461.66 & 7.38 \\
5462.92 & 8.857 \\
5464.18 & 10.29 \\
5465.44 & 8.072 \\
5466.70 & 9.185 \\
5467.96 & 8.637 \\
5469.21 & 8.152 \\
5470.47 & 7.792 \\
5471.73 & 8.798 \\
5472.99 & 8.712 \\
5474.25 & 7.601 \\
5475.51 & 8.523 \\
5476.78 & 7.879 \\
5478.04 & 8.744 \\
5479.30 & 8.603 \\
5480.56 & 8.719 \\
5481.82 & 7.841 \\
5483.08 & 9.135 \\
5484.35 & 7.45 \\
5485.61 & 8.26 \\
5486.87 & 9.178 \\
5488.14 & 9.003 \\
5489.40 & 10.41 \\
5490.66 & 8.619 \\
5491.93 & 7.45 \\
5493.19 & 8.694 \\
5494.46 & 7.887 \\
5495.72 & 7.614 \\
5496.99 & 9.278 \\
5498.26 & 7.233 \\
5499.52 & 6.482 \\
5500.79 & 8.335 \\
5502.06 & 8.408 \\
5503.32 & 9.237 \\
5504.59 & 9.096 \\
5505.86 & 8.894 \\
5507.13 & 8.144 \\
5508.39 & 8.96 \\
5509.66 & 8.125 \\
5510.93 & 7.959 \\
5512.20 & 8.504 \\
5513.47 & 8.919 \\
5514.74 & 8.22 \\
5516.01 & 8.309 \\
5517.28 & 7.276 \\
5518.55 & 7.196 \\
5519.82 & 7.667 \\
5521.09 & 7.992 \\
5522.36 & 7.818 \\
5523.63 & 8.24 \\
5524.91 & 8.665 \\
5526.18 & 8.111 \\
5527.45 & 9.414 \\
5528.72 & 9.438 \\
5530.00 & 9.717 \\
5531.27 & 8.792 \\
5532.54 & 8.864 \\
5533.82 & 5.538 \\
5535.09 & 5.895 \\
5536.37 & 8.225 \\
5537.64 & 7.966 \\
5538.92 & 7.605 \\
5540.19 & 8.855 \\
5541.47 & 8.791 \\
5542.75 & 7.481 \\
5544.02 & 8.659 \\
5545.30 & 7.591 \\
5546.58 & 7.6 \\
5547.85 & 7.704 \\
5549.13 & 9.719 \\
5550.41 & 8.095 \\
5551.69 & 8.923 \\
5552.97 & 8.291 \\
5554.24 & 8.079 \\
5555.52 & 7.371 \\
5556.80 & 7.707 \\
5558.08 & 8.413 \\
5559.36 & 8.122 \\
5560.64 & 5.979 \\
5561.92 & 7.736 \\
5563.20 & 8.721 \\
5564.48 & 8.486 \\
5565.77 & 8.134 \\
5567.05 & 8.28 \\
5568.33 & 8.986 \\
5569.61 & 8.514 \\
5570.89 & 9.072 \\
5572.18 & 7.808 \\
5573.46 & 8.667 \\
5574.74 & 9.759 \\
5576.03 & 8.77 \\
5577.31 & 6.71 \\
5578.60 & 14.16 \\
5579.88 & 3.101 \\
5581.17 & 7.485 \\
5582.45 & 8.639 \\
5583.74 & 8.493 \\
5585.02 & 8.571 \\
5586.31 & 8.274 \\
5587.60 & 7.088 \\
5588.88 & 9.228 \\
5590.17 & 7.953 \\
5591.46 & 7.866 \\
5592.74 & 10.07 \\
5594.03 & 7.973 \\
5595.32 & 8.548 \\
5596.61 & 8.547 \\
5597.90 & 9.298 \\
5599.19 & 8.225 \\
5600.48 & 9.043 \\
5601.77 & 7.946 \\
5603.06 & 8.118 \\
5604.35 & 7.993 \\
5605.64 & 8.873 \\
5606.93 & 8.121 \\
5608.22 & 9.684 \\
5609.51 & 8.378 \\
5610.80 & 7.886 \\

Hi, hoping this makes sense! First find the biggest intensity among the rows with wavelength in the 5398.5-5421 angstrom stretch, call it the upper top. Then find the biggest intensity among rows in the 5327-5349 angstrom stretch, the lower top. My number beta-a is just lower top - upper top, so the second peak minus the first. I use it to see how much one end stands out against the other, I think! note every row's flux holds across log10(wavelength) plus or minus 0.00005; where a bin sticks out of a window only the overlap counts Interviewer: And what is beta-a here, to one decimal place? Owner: 22.3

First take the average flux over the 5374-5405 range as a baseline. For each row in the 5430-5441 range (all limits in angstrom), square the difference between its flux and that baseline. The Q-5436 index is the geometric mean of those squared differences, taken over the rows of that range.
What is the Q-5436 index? 0.39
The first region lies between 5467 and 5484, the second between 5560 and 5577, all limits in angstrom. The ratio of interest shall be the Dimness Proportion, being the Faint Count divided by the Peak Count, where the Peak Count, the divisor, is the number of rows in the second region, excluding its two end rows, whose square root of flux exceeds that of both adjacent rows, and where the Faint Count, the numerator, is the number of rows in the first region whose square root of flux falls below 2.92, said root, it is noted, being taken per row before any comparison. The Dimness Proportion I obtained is 1.5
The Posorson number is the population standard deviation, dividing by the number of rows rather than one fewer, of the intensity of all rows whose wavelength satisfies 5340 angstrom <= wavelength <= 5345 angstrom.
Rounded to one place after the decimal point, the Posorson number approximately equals 8.0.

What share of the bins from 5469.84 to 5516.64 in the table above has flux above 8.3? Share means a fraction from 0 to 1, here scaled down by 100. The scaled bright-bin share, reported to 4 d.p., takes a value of 0.0059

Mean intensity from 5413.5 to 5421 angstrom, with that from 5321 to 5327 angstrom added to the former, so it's 18.0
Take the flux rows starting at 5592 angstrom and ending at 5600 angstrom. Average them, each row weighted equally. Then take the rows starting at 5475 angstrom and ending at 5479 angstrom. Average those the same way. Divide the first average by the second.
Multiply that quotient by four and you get 4.2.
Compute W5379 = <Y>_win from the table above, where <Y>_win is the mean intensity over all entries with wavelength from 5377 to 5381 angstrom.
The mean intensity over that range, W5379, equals 8.4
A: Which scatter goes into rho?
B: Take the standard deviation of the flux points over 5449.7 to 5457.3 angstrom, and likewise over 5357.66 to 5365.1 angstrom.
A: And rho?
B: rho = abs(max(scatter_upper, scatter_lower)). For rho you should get 0.7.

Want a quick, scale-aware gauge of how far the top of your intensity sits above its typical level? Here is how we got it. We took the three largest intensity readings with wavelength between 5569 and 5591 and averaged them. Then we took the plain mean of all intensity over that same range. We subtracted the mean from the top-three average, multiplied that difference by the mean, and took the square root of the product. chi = 4.7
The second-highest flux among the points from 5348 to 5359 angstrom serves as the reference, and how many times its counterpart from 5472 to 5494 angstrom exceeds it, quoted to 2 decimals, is 0.92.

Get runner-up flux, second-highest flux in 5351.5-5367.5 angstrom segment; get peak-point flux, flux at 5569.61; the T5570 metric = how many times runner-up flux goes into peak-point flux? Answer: 0.90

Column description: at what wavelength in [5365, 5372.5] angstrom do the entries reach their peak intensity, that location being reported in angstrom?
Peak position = 5366.92 angstrom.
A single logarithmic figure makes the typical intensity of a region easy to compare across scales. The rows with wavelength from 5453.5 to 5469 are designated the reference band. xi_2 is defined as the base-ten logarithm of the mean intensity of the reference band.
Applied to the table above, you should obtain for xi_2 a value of 0.938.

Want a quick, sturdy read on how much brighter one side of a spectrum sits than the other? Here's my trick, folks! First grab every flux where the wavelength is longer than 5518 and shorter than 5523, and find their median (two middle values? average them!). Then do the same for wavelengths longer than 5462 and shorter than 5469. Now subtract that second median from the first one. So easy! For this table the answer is -1.11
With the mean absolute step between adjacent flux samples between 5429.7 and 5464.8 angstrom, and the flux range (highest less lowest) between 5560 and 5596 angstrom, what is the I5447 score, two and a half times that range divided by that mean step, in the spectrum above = 36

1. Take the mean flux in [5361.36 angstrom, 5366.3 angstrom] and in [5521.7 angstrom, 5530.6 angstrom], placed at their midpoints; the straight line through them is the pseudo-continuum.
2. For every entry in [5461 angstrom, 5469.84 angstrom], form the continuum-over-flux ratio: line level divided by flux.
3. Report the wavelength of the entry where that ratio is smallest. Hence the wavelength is 5464.18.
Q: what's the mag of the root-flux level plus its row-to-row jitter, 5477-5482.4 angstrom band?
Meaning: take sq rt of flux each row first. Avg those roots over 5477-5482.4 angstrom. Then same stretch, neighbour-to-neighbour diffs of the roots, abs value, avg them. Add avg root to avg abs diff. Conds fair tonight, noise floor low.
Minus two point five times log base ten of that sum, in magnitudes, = -1.18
